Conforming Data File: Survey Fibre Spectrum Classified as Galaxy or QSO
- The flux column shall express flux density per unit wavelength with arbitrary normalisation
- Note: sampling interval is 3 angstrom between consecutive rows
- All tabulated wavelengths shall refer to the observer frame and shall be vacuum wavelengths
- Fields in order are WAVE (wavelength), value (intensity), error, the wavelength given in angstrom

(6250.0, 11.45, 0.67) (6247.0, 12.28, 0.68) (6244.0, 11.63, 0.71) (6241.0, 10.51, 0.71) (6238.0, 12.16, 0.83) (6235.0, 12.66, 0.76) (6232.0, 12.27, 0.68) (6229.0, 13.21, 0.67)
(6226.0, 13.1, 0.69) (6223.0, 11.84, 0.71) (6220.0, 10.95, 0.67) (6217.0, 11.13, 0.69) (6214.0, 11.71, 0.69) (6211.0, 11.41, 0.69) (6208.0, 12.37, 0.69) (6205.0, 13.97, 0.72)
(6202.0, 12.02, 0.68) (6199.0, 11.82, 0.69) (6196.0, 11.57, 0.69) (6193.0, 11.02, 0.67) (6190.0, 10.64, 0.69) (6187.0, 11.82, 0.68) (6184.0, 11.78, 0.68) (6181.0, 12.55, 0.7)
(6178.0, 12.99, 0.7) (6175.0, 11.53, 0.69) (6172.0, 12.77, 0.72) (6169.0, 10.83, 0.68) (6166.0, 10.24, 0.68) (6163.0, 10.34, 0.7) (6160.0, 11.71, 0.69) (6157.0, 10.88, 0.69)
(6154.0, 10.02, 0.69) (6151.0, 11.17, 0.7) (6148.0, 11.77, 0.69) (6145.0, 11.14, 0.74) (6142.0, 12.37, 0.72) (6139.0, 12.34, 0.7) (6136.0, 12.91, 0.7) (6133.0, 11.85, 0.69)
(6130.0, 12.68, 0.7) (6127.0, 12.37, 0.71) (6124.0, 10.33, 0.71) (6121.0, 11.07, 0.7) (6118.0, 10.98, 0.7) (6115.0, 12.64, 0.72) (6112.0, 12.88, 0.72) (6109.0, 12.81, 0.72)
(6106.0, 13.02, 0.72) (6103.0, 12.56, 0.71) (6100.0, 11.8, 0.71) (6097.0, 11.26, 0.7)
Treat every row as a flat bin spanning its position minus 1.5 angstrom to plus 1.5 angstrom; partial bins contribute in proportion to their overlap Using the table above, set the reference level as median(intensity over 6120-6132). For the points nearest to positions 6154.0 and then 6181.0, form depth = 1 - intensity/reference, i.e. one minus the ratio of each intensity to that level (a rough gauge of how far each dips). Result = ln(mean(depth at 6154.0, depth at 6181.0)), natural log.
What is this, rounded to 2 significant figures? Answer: -3.3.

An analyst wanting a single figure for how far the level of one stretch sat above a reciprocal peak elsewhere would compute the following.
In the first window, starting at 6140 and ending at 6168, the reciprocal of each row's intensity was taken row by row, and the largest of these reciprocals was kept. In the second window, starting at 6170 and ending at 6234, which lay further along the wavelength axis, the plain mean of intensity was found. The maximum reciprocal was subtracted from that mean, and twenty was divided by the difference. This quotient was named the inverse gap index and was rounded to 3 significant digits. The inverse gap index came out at 1.68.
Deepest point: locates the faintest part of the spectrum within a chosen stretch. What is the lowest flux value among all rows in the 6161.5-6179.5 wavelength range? 10.24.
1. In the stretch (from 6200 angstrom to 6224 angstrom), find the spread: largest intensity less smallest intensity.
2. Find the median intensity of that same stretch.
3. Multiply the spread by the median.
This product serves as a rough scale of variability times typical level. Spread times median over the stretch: 36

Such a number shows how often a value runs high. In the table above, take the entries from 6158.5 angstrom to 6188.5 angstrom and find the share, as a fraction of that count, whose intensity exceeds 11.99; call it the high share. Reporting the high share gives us 0.30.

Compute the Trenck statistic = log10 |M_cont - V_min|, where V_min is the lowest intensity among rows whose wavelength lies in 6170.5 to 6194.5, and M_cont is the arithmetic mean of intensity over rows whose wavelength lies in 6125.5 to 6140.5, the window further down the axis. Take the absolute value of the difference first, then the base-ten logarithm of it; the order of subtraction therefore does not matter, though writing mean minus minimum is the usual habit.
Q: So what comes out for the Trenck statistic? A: 0.25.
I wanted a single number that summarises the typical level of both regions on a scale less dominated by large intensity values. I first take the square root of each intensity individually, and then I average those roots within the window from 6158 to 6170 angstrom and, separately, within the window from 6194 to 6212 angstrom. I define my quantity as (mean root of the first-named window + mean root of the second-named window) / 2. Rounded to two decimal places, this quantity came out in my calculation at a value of 3.39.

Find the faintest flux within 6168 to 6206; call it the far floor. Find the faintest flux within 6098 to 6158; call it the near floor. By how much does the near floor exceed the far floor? -0.6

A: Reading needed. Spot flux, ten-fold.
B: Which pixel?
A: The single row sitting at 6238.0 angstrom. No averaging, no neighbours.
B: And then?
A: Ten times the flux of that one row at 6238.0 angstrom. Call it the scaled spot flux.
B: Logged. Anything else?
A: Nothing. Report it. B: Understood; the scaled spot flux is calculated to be 122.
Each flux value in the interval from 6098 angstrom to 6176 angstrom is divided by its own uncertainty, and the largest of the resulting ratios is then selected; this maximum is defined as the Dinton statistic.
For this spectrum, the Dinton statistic 18.4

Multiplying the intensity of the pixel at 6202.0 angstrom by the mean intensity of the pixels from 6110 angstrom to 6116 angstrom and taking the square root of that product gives 12.4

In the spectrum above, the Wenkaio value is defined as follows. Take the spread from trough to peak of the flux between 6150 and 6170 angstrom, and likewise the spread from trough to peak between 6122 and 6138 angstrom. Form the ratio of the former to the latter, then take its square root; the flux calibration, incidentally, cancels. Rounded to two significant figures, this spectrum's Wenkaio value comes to 0.81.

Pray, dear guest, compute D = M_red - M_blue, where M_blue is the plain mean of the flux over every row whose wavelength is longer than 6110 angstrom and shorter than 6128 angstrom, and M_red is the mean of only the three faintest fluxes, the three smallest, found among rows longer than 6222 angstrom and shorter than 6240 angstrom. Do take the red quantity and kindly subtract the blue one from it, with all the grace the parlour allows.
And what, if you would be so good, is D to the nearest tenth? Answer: 0.4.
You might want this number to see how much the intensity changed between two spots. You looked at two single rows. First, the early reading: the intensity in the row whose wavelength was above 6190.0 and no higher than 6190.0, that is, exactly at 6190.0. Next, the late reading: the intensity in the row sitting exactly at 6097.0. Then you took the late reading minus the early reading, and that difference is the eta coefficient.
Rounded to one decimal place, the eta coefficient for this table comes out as 0.6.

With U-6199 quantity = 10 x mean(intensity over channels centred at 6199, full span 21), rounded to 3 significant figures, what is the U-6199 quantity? 119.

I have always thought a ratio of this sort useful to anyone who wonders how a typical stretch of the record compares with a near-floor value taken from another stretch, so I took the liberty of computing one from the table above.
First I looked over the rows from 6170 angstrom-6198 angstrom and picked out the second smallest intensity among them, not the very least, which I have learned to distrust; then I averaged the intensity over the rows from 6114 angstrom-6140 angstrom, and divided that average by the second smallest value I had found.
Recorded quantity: 1.08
